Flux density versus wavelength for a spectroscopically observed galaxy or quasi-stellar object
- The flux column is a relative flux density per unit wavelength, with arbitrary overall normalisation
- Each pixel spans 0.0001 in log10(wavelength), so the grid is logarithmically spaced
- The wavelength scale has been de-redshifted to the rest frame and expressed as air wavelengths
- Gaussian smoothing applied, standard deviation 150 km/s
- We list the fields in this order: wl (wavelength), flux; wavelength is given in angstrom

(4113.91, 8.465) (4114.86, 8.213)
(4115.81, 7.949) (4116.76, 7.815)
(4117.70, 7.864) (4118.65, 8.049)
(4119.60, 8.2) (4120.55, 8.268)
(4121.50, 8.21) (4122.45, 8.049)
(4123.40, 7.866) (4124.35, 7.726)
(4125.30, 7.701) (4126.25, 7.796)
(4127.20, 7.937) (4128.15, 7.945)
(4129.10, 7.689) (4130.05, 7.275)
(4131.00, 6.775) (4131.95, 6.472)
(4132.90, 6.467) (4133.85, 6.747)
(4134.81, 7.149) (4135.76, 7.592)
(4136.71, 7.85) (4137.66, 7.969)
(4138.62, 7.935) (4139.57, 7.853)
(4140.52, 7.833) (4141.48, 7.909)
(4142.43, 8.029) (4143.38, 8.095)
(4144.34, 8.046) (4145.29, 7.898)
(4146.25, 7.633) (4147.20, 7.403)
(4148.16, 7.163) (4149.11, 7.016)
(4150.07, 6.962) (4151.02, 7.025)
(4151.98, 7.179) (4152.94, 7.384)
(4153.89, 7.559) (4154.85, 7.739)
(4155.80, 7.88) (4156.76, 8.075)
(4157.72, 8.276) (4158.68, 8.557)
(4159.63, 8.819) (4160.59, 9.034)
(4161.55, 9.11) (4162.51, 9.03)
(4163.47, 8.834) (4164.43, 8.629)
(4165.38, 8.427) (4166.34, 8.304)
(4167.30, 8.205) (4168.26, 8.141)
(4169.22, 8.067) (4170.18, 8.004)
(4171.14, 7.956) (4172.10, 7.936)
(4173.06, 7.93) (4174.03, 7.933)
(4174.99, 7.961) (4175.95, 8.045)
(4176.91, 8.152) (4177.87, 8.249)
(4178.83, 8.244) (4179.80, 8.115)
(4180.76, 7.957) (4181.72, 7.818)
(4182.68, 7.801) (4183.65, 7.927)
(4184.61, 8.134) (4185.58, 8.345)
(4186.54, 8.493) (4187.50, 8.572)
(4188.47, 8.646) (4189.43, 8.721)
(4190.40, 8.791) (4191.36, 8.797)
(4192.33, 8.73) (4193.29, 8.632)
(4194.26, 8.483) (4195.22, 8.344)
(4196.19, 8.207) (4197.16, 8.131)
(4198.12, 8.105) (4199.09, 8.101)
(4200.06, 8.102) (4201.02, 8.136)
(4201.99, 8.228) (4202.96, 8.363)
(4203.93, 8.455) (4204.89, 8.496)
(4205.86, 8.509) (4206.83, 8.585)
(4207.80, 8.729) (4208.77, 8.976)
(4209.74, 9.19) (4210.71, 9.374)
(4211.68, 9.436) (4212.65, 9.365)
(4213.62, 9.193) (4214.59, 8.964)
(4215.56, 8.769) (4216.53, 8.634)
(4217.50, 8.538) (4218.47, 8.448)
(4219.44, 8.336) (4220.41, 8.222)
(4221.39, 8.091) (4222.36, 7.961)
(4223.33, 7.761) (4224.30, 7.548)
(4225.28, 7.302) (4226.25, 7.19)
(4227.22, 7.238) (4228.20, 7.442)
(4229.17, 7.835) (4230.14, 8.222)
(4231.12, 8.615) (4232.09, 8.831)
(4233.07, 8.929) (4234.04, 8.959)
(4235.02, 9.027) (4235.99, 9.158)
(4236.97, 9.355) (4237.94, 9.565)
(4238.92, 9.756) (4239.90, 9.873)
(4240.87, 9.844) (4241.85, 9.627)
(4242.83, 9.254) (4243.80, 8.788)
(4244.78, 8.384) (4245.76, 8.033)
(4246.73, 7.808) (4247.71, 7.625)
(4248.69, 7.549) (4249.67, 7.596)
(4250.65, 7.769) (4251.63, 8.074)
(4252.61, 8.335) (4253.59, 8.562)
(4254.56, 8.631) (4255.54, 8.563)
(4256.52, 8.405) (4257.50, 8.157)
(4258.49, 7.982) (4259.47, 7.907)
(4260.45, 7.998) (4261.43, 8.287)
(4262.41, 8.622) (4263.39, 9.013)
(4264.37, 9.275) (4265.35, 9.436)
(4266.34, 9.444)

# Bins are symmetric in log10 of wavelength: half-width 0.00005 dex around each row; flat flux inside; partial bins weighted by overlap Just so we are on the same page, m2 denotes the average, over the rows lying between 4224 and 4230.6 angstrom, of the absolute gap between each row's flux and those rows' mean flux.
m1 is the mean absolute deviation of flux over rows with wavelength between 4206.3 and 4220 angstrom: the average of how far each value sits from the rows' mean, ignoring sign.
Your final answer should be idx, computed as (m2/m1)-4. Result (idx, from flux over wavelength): -3.1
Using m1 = 0.3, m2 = 0.28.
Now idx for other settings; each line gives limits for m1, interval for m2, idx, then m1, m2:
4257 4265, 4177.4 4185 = -3.6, 0.4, 0.15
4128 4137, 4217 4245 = -2.6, 0.5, 0.68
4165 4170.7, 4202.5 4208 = -3.3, 0.1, 0.09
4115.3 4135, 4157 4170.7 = -3.3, 0.5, 0.33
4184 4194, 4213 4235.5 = -0.7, 0.2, 0.53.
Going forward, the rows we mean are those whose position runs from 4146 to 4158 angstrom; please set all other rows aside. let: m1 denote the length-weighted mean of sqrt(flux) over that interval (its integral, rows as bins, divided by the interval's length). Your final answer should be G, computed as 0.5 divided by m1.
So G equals 0.183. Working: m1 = 2.73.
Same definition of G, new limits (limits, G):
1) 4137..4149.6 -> 0.180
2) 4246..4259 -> 0.176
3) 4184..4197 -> 0.171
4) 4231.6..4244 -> 0.164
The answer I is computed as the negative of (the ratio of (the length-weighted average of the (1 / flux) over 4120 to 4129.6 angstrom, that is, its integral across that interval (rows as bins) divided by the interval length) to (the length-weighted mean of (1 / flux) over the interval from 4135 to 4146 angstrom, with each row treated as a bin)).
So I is -1.00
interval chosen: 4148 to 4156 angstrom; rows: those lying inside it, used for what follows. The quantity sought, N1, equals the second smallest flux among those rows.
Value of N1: 7.016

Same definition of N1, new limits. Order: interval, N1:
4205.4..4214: 8.585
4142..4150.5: 7.016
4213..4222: 8.222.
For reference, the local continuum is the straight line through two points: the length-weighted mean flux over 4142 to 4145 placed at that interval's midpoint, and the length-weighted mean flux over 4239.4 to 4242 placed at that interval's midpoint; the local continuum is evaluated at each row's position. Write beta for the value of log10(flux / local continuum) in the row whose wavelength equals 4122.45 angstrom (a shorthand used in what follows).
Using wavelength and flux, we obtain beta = 0.021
